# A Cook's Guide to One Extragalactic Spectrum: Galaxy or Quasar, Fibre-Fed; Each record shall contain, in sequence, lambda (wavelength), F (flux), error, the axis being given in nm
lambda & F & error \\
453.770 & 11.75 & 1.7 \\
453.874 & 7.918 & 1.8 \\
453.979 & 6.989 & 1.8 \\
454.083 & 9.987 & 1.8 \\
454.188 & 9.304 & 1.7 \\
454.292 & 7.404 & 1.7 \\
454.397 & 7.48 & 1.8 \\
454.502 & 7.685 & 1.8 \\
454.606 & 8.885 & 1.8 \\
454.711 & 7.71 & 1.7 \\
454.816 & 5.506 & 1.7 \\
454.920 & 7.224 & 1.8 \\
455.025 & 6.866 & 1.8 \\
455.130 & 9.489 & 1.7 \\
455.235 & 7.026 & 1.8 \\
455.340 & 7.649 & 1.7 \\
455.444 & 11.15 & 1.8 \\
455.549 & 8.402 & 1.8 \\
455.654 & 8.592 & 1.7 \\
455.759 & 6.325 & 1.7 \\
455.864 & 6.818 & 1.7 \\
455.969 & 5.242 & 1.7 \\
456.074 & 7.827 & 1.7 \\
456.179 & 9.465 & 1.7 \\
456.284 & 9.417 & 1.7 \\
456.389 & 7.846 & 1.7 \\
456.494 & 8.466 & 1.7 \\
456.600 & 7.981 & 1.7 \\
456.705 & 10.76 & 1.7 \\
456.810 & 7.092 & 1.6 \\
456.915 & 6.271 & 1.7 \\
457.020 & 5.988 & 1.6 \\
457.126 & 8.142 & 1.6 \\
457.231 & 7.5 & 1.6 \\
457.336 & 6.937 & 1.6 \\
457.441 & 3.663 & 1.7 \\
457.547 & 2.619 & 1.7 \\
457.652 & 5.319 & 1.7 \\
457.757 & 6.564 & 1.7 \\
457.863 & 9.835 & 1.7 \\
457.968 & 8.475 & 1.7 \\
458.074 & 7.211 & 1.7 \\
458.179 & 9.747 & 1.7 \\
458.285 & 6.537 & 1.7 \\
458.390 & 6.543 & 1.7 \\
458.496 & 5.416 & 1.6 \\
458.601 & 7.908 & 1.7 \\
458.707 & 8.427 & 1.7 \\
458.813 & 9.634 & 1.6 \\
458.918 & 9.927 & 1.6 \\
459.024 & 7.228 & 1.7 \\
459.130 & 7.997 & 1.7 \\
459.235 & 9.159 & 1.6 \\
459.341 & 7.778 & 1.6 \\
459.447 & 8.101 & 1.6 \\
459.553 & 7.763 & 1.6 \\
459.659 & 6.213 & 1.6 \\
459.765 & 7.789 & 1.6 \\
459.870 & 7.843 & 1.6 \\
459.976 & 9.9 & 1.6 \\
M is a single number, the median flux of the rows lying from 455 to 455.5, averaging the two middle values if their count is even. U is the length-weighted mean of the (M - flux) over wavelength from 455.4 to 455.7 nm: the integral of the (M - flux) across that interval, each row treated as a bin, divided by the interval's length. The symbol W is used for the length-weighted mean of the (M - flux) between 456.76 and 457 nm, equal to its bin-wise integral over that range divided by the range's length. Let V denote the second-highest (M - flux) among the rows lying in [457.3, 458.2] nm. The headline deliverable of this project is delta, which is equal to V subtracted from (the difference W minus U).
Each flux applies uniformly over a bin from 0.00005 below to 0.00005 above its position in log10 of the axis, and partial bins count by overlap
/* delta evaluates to -1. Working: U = -1.7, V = 4.0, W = 1.1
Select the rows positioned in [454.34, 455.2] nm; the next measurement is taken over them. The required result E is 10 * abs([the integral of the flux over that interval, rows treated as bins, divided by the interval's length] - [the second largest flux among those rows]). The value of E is 13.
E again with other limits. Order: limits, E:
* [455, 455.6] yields 10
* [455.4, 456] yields 8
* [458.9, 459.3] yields 7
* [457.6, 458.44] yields 22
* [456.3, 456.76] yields 3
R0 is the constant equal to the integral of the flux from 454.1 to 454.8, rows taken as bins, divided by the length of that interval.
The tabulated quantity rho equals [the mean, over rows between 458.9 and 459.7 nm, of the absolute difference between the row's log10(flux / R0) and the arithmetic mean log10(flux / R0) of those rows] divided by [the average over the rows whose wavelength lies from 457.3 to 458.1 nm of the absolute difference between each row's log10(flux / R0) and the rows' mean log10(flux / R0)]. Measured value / 0.3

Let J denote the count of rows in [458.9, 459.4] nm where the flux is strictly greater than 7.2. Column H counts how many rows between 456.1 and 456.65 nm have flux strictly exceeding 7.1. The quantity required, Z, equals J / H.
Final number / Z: 1.0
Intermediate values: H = 5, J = 5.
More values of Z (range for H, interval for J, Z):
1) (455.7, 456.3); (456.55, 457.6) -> 1.3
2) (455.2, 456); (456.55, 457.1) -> 0.5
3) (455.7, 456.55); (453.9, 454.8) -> 1.4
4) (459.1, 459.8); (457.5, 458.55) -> 0.7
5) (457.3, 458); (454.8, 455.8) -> 3.0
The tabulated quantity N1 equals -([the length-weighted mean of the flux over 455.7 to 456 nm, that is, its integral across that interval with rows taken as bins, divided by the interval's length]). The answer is -6.2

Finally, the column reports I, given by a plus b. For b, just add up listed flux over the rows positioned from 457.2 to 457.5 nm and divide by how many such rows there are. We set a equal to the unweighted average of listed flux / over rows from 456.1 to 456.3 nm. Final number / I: 15.5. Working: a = 9.4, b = 6.0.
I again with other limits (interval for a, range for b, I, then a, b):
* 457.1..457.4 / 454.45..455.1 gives 14.8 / 7.5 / 7.3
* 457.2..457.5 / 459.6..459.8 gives 13.0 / 6.0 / 7.0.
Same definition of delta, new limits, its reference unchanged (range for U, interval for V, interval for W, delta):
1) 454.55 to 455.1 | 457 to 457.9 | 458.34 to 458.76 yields -4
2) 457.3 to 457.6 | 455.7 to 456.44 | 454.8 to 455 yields -4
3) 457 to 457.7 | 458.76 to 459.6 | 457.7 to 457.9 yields -2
